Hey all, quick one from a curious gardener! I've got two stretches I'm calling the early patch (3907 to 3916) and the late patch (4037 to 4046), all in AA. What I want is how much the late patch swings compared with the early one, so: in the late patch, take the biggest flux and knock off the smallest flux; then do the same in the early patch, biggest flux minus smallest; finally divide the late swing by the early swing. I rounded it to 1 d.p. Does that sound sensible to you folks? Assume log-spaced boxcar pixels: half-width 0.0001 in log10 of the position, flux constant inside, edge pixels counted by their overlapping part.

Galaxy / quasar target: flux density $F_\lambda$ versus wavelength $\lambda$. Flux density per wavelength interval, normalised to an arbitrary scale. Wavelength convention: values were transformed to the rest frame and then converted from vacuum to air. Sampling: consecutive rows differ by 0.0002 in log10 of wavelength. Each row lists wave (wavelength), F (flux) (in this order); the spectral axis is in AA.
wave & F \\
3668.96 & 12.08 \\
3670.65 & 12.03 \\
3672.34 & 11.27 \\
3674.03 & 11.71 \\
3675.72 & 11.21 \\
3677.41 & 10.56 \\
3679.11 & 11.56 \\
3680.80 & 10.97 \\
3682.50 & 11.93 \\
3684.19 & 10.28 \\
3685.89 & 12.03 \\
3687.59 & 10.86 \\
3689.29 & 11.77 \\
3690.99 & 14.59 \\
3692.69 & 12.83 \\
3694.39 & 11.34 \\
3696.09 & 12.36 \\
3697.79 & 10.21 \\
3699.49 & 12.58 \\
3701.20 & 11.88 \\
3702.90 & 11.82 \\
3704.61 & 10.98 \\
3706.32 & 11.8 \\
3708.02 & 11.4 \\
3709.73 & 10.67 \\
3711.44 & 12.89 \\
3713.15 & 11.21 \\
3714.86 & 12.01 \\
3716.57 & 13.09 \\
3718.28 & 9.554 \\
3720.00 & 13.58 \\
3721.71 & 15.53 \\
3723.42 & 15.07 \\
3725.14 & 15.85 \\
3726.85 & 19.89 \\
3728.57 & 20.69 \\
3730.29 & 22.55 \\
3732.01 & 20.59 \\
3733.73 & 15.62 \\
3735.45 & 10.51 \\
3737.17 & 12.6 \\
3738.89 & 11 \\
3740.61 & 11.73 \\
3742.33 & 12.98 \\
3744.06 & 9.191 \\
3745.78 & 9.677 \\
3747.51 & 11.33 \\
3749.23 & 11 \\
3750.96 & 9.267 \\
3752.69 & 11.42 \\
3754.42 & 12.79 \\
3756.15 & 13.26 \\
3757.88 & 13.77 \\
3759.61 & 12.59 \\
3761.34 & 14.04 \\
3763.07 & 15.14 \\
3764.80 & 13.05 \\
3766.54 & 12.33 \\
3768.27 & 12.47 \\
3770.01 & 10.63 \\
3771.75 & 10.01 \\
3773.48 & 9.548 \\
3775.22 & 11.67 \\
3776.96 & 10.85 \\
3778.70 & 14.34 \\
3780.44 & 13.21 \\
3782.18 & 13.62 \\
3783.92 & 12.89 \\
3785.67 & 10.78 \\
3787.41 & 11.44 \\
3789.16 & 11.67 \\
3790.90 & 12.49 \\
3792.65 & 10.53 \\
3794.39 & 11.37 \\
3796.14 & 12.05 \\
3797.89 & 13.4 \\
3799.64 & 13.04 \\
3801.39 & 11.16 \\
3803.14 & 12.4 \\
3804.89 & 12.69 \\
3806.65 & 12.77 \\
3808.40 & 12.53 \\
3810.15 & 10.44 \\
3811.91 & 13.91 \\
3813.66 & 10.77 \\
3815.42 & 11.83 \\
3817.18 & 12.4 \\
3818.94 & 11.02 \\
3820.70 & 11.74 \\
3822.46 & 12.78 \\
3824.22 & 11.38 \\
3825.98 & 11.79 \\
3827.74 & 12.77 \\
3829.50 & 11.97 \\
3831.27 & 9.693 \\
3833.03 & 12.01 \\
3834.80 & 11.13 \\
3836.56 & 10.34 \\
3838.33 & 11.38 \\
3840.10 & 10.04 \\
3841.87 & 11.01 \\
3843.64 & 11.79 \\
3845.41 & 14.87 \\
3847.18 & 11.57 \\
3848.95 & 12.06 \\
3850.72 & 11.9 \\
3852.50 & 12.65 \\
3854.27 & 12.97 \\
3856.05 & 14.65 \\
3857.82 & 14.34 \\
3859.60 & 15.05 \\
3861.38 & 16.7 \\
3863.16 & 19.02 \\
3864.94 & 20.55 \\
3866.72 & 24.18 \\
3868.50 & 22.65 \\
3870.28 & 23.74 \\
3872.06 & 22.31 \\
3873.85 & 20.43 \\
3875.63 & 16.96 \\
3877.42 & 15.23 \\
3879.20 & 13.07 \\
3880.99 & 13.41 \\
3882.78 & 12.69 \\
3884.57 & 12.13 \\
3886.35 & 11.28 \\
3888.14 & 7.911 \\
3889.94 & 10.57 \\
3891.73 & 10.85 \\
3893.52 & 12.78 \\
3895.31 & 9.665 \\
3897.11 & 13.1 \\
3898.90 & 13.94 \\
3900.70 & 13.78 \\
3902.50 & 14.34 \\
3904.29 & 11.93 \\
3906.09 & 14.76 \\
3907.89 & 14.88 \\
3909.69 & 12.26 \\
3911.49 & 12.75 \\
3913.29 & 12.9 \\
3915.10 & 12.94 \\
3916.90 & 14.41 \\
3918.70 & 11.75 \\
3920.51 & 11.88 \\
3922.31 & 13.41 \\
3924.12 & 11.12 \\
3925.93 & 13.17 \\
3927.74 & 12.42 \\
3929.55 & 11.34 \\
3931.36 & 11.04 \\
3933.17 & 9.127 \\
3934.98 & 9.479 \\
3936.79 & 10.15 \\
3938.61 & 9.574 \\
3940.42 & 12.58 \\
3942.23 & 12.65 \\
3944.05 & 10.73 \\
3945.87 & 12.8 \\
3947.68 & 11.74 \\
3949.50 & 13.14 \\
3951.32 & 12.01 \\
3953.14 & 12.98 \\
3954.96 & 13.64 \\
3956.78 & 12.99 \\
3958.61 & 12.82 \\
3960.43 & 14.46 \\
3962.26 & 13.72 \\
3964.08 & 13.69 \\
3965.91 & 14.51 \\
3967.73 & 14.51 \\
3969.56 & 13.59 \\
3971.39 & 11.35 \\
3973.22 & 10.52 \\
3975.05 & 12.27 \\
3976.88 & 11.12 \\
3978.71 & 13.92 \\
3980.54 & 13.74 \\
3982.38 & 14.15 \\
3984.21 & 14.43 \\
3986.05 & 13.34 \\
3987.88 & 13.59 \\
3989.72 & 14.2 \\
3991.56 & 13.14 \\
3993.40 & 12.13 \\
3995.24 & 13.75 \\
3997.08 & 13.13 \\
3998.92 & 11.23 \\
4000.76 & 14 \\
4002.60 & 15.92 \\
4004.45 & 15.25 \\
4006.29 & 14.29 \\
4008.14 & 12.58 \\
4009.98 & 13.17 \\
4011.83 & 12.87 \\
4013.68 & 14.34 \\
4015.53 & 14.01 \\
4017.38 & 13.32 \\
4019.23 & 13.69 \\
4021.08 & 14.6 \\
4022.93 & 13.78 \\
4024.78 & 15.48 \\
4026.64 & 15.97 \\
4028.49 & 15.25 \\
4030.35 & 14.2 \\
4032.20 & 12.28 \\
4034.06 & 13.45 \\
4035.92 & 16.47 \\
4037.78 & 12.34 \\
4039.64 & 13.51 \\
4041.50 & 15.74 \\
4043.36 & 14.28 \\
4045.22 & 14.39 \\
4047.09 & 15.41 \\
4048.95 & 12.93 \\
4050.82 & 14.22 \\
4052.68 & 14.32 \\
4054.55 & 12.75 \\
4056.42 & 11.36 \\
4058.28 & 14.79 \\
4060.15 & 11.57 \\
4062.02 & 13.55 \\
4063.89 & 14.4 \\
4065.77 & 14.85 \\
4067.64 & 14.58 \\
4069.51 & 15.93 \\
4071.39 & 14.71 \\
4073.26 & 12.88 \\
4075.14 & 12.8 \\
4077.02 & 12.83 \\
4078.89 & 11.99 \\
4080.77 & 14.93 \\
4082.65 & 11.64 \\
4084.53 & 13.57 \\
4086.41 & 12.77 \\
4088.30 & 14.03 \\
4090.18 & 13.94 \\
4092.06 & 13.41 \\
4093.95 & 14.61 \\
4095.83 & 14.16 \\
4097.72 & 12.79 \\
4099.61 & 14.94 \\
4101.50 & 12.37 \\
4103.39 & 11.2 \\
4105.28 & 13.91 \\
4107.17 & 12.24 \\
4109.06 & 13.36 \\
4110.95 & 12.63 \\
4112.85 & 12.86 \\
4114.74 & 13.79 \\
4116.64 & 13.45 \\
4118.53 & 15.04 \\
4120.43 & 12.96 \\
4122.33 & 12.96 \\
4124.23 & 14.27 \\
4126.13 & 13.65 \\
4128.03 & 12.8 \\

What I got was 1.3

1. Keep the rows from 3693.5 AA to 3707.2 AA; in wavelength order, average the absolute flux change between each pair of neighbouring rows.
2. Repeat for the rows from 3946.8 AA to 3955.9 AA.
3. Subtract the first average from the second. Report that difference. -0.1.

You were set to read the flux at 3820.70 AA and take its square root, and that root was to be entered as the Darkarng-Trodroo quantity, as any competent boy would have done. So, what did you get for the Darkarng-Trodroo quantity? 3.43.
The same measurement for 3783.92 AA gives 3.59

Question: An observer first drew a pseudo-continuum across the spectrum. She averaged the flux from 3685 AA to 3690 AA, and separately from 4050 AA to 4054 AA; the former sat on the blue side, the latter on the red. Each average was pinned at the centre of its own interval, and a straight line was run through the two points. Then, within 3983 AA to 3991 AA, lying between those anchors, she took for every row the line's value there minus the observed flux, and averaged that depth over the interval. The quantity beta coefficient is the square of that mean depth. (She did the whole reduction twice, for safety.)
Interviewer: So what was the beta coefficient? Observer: 0.0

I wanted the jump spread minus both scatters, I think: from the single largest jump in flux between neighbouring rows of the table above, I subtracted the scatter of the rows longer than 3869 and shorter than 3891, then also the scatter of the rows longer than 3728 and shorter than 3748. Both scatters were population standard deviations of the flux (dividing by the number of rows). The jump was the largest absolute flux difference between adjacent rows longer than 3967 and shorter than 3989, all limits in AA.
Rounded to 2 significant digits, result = -6.4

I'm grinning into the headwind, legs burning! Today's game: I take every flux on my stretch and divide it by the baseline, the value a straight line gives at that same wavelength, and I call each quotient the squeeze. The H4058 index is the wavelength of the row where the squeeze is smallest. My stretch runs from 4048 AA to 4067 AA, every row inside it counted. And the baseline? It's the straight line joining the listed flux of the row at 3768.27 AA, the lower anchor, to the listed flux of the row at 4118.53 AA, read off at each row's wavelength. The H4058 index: 4056.42 AA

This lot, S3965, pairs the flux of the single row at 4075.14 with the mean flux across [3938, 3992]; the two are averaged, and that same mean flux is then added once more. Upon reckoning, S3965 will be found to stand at 25.8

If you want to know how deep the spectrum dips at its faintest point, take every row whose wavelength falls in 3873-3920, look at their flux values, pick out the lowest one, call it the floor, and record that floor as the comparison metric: 7.911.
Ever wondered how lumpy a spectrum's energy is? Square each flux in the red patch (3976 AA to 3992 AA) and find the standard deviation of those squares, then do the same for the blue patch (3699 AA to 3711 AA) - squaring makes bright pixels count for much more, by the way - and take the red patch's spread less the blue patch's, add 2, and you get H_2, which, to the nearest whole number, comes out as 12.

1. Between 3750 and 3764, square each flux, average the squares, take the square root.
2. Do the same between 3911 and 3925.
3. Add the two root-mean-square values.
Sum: 25.6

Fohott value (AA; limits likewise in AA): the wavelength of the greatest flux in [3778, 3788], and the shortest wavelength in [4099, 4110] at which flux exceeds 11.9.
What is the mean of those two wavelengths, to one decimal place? 3939.2 AA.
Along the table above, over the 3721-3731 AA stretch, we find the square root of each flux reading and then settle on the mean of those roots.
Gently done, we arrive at 4.3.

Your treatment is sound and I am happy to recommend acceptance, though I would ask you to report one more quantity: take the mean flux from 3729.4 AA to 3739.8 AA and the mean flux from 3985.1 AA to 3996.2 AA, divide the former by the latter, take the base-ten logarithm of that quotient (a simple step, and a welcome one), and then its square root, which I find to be 0.253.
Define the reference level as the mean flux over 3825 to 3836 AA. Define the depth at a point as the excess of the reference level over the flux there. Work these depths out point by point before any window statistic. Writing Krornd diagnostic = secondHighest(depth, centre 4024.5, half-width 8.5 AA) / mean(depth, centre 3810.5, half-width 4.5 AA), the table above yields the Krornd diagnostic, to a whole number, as 3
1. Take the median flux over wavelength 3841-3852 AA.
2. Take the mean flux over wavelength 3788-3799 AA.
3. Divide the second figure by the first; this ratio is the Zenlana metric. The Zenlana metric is 1.01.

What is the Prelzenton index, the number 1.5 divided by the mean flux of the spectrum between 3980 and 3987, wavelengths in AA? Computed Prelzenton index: 0.108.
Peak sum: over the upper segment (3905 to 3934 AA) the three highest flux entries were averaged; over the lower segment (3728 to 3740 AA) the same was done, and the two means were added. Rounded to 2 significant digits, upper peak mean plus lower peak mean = 36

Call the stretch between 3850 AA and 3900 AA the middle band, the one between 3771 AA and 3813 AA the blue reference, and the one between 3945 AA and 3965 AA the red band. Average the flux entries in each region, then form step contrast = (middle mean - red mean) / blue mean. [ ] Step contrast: 0.17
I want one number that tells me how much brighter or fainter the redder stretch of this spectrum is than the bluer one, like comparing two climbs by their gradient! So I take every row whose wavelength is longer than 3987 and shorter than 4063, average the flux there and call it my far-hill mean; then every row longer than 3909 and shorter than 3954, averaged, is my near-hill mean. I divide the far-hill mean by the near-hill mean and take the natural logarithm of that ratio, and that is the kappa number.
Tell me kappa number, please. 0.15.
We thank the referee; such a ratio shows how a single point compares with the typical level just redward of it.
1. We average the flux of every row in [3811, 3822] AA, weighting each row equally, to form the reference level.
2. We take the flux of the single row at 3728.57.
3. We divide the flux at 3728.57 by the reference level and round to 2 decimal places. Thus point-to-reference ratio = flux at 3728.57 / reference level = 1.73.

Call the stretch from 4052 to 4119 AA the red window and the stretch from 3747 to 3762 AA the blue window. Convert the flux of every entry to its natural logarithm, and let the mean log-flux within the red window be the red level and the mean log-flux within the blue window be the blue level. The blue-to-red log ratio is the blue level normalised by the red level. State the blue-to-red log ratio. 0.96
